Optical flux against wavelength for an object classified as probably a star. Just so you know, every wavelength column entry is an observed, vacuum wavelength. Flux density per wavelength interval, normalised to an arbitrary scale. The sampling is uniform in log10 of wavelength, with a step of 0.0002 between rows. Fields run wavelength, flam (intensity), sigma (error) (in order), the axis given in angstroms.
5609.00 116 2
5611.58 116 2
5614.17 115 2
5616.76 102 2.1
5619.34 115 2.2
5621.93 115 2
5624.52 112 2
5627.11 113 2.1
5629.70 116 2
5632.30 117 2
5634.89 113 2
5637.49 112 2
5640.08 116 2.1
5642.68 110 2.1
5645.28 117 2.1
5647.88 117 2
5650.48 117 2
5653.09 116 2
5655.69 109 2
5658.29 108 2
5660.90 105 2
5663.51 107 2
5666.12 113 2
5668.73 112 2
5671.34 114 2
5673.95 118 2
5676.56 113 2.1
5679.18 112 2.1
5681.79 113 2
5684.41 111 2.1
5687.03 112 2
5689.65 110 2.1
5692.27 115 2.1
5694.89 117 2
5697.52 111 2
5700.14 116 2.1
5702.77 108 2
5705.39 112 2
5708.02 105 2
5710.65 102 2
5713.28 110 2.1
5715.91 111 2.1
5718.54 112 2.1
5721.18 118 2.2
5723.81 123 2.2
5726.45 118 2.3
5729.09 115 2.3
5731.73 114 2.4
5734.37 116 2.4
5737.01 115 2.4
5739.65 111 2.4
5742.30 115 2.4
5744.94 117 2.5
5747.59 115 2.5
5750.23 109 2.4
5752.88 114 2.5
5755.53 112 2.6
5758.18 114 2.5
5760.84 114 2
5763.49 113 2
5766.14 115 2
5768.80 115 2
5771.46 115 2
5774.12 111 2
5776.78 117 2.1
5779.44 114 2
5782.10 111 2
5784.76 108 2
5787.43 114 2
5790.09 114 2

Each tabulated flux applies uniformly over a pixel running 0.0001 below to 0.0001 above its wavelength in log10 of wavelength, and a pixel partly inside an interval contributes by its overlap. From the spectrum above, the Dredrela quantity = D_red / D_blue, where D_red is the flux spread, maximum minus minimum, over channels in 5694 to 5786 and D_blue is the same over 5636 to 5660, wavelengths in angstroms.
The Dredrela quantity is 2.3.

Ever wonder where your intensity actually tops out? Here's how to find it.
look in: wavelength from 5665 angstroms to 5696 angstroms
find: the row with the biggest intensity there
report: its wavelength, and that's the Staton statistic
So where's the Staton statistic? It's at 5673.95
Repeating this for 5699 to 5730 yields 5723.81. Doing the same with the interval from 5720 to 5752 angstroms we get 5723.81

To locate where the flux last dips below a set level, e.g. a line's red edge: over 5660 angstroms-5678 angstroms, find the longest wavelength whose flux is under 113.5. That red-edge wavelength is 5676.56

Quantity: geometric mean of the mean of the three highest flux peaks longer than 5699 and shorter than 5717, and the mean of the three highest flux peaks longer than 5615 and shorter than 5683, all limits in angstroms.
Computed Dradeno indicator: 115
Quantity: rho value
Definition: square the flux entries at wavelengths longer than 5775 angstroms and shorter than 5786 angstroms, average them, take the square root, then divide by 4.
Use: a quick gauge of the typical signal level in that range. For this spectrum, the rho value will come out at 28.1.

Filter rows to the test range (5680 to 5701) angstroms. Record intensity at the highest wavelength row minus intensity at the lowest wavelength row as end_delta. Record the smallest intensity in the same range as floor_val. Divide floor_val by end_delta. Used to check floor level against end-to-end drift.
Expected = 37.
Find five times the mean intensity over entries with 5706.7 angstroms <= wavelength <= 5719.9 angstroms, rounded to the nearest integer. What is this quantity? 540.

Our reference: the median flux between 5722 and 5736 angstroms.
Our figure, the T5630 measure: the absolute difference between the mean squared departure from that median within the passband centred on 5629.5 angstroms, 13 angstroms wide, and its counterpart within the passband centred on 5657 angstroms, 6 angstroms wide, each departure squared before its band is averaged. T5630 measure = 50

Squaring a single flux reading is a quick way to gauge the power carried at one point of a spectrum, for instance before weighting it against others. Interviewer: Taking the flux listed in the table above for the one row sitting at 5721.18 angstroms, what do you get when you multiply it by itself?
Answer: 13924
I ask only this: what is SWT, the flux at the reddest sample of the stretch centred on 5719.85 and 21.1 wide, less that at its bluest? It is 13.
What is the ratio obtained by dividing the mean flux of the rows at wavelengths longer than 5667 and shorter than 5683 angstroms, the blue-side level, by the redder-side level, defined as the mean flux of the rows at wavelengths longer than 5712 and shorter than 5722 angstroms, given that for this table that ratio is 1.01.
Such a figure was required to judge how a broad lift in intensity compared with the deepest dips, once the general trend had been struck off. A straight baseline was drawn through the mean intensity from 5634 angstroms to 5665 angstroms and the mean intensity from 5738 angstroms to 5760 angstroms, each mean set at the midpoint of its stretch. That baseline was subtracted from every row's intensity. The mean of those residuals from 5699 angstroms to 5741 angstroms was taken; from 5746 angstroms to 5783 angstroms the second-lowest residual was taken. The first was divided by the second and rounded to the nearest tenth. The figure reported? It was 0.1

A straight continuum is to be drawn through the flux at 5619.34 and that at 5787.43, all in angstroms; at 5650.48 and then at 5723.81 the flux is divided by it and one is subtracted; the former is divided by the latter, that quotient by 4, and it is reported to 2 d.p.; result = 0.06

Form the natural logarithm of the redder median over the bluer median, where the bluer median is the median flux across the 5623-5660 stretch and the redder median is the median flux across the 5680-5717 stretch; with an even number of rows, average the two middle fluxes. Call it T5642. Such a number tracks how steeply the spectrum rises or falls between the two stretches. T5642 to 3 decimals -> -0.031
